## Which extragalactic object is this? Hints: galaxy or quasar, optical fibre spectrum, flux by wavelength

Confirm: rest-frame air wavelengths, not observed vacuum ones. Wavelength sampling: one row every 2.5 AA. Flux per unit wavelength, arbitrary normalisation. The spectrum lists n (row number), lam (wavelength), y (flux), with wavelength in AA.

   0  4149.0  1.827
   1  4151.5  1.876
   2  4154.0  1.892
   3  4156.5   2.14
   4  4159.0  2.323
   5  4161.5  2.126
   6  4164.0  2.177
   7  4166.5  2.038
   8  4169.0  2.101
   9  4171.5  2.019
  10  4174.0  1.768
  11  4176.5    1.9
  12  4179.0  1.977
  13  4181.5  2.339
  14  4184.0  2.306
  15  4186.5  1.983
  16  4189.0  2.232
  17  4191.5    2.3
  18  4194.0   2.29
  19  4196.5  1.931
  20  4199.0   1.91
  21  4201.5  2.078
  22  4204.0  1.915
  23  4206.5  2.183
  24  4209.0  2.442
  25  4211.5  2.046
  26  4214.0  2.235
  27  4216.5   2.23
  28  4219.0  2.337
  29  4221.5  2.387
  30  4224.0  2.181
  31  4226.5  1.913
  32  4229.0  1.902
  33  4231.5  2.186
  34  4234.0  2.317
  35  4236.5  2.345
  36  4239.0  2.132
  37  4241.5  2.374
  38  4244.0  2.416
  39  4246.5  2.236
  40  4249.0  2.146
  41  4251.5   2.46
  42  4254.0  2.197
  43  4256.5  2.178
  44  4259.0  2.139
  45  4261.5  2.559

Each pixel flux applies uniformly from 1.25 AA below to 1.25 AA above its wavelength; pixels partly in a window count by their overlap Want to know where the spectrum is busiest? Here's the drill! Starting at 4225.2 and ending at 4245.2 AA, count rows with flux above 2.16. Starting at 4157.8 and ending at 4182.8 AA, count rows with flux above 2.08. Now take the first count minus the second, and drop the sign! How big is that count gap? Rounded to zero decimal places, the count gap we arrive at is 0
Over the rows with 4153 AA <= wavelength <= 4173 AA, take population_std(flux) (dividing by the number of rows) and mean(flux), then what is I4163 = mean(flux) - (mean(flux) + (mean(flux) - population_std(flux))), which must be -1.98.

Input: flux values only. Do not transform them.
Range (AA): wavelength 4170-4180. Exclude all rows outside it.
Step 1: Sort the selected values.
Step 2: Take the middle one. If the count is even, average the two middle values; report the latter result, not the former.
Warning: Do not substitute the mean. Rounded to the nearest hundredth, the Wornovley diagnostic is 1.94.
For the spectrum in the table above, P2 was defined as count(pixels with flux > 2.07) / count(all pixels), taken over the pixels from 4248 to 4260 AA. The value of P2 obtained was 1.0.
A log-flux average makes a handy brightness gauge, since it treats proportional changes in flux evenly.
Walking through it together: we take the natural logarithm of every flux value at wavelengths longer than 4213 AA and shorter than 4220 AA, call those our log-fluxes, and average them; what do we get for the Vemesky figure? 0.818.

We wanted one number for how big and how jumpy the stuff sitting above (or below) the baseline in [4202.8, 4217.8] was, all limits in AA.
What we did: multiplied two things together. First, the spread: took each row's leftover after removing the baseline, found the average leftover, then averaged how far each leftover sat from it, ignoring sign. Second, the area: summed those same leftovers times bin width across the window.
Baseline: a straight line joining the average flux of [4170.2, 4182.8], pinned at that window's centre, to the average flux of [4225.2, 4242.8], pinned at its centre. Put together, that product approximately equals 0.144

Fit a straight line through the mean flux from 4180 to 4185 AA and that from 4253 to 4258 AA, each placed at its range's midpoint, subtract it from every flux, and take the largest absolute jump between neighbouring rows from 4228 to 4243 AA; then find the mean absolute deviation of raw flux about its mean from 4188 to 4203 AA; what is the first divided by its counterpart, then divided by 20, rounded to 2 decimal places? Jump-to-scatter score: 0.10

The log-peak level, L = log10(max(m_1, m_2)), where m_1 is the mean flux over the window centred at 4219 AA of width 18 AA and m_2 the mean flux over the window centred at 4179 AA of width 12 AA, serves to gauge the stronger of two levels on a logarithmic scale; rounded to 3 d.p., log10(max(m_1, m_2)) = 0.340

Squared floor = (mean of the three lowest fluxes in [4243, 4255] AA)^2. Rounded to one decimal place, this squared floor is 4.8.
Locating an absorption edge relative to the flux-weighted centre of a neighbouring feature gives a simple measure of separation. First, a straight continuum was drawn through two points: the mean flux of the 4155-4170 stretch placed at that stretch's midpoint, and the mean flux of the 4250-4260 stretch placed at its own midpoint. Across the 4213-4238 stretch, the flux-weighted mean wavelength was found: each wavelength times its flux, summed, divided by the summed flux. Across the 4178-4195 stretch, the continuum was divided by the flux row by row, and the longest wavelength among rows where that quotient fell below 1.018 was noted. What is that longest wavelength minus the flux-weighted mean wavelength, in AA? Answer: -31.2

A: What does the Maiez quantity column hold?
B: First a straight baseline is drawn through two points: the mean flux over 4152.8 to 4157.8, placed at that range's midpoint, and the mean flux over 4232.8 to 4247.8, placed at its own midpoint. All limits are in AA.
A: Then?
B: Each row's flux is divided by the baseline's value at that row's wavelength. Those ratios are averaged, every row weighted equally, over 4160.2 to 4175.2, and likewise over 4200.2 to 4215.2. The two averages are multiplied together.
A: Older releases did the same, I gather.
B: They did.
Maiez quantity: 0.97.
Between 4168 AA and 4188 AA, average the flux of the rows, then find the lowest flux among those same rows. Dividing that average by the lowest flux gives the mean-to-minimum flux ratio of 1.16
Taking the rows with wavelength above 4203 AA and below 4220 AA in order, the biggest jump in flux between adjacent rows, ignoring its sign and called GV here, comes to 0.40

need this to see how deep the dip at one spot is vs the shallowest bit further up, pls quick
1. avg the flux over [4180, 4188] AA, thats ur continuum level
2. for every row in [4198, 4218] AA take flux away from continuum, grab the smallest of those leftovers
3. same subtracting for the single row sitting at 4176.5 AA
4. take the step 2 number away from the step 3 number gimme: 0.54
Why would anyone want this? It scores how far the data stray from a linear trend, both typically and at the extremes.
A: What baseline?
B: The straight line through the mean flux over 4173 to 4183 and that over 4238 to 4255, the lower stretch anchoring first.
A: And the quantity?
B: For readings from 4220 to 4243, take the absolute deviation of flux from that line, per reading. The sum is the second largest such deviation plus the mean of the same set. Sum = 0.43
